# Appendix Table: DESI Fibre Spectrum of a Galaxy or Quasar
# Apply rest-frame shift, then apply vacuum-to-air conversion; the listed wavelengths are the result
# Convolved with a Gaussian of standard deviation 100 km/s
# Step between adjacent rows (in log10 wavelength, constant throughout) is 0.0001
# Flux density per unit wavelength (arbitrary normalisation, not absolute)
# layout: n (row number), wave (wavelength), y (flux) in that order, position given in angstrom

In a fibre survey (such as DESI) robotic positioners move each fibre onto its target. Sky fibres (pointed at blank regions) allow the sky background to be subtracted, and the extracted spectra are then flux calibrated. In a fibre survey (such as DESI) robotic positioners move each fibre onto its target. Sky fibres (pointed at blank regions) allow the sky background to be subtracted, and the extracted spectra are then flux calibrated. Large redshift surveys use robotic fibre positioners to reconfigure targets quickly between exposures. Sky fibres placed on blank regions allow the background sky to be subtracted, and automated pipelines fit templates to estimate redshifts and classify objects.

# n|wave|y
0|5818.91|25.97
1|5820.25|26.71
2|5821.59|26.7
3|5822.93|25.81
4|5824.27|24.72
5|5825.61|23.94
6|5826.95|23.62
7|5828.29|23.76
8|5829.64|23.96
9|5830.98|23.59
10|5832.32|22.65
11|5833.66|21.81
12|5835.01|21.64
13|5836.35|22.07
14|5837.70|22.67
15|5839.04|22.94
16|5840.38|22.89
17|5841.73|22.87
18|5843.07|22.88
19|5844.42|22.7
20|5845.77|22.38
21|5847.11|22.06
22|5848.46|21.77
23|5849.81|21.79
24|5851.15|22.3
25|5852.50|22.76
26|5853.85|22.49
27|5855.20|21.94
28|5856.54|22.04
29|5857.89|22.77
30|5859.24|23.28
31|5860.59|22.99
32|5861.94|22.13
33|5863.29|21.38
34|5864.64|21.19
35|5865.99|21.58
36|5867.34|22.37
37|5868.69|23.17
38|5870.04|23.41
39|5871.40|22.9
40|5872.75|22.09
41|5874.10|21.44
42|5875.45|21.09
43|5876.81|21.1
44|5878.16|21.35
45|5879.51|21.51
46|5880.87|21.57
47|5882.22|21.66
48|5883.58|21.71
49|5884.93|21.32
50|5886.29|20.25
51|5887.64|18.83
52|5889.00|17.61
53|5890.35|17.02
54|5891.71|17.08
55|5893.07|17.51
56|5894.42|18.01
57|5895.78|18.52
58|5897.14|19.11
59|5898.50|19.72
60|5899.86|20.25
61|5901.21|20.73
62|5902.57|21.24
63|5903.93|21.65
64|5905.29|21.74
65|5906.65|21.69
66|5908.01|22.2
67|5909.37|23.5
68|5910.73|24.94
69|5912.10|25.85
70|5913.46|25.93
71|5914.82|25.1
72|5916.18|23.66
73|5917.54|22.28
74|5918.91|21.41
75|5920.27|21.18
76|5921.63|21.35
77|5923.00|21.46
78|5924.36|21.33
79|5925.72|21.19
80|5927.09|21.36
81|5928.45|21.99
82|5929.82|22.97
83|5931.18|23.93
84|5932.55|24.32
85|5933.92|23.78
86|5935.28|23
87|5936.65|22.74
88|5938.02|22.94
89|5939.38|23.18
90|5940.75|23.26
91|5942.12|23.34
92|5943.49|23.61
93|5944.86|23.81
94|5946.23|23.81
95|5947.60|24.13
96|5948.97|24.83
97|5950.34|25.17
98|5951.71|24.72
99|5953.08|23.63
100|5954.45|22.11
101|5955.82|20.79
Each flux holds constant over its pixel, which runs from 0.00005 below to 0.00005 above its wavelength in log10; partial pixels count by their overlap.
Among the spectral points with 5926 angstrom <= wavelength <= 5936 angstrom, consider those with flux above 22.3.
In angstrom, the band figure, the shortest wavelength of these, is 5929.82 angstrom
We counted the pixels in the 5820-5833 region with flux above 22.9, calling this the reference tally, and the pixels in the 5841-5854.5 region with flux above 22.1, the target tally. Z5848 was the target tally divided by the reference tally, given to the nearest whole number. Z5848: 1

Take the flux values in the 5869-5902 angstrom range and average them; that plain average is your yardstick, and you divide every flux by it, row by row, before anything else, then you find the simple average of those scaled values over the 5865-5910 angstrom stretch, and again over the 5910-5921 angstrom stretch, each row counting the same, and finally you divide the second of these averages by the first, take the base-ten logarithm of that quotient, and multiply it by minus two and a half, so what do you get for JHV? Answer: -0.15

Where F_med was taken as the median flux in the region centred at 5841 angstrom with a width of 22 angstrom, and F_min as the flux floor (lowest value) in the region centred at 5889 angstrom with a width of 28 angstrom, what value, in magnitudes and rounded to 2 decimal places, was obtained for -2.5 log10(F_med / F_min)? -0.30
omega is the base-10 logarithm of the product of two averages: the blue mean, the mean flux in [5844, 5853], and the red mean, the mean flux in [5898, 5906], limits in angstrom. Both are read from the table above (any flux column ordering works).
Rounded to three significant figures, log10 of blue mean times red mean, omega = 2.67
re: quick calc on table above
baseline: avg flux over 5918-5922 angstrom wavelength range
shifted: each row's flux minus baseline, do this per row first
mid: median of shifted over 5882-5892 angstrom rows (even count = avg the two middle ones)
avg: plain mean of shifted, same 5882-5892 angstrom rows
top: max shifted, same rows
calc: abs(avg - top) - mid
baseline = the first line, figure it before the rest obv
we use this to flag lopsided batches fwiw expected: 4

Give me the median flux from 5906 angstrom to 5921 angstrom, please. 23.5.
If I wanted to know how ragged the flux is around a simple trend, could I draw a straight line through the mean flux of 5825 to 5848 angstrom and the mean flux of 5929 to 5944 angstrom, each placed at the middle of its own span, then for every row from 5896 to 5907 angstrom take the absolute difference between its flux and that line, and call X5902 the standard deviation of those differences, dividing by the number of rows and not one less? 0.91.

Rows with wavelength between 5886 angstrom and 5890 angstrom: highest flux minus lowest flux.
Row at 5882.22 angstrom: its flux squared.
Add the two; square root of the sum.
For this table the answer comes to 21.7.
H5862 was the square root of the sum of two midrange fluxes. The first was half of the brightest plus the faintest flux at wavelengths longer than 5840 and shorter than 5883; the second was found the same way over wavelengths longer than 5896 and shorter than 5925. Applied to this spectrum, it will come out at 6.69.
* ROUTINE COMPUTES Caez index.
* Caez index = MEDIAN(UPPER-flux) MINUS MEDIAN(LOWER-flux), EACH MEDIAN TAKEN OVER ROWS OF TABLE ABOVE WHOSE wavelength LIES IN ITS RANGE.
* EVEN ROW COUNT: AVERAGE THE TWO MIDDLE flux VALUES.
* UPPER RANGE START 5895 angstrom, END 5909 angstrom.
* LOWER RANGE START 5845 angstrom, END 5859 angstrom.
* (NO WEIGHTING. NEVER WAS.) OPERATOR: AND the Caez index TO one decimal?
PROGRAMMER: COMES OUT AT -1.2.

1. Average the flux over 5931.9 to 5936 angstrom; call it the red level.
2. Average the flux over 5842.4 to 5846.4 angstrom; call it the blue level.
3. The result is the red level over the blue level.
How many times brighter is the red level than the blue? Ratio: 1.05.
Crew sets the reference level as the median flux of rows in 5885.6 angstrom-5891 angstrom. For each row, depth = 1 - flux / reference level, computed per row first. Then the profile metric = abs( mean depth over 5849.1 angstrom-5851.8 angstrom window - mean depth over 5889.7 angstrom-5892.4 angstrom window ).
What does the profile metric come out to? 0.27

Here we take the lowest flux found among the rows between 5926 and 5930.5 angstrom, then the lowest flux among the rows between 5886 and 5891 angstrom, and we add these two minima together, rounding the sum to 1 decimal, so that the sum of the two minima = 38.4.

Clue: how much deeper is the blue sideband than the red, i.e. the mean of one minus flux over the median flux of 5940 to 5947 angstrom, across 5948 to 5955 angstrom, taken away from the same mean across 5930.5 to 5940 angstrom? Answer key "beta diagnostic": 0.03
